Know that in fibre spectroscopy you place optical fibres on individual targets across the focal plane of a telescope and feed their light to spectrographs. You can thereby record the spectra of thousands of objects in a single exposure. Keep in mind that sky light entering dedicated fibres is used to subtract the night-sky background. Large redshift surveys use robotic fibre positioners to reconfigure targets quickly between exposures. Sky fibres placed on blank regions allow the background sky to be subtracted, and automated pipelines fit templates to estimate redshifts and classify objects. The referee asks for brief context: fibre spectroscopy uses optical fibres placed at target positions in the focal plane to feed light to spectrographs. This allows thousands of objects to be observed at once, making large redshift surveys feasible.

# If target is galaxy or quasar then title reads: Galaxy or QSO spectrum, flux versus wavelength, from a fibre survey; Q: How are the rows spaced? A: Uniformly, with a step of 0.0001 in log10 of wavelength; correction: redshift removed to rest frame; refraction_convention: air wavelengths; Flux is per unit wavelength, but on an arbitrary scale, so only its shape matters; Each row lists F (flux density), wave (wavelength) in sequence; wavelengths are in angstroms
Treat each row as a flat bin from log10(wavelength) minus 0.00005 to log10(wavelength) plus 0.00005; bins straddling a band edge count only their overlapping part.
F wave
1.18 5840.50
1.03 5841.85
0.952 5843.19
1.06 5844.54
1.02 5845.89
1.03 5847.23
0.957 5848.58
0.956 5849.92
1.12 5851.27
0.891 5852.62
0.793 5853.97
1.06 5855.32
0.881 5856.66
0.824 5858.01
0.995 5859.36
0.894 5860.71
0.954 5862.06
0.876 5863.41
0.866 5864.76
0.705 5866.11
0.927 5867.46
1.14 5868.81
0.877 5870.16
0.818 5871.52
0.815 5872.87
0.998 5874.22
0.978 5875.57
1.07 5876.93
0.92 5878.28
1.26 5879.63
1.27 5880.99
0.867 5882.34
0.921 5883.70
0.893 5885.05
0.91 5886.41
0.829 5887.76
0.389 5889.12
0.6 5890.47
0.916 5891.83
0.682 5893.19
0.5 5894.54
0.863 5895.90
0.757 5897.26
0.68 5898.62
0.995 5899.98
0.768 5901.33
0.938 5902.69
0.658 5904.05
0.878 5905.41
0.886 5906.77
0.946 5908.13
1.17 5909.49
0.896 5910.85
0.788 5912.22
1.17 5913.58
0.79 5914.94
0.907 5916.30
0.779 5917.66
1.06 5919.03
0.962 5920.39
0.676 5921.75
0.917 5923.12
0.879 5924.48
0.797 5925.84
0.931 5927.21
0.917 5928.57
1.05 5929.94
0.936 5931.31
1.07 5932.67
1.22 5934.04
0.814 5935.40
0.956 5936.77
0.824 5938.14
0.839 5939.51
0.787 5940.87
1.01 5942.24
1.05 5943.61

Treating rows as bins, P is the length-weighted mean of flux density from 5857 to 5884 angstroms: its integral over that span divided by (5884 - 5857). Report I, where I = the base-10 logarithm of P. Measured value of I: -0.023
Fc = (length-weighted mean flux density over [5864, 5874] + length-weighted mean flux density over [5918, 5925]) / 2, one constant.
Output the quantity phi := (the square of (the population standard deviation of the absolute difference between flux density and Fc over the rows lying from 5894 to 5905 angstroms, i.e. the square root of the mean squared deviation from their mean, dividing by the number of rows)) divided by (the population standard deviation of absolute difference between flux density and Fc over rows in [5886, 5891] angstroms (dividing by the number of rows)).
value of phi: 0.06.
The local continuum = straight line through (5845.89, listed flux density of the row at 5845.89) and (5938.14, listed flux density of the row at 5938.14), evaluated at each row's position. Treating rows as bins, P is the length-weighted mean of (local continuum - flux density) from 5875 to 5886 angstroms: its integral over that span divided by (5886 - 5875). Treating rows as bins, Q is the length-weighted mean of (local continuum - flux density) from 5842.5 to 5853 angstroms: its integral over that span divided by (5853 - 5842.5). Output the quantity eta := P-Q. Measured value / -0.088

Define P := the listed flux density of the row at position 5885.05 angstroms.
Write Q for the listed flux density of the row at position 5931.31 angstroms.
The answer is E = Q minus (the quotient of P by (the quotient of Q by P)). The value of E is 0.08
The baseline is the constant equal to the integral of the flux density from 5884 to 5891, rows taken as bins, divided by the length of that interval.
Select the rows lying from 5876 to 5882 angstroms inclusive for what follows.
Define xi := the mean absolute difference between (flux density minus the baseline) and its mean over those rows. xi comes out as 0.135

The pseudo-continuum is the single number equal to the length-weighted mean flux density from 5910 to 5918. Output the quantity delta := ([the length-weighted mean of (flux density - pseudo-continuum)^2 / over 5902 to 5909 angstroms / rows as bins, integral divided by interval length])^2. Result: 0.0002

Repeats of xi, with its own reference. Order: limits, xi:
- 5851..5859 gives 0.108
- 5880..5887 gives 0.119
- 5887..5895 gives 0.156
